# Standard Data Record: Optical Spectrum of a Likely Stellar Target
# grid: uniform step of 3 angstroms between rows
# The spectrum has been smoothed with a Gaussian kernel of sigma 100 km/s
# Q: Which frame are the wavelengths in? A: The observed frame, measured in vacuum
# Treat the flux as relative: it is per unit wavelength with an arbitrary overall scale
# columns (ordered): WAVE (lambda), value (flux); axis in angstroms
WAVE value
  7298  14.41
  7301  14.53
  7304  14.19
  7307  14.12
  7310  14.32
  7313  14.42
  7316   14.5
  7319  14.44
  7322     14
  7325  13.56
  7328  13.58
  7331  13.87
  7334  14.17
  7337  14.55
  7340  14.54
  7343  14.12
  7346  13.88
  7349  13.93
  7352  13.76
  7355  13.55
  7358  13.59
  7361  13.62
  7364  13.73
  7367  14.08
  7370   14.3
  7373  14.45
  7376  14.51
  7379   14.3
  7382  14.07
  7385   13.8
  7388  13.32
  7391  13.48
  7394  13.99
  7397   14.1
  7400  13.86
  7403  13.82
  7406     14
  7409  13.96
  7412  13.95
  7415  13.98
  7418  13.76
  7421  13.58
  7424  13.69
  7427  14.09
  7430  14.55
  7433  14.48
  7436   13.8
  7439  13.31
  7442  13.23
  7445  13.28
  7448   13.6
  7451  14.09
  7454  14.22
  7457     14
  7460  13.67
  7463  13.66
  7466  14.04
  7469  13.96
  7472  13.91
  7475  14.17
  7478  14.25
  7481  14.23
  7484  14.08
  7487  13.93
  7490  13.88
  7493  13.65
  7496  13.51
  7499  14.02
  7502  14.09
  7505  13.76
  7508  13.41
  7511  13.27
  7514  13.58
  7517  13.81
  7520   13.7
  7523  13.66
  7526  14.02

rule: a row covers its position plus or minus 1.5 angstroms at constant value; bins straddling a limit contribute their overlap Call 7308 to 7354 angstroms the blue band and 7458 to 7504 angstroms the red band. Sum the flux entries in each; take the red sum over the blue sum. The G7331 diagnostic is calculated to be 0.988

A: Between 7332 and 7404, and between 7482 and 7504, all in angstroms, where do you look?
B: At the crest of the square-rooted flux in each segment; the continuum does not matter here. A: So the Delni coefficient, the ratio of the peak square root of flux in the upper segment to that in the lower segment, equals 0.98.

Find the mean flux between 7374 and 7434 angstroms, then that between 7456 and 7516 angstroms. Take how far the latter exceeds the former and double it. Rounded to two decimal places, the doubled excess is -0.22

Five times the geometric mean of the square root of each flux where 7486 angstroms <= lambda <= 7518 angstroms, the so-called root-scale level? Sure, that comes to 18.5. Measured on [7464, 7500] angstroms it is 18.7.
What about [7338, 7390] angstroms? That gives 18.7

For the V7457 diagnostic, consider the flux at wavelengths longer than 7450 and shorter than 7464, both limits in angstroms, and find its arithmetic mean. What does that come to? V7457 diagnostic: 13.93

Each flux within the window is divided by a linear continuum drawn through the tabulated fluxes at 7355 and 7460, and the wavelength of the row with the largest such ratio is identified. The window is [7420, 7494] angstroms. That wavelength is 7430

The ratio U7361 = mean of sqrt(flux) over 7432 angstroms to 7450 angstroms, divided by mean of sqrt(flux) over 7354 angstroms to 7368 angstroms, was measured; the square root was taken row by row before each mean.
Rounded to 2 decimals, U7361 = 1.00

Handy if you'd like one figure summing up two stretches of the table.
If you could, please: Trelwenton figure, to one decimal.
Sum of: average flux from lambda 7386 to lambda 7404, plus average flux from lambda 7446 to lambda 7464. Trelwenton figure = 27.6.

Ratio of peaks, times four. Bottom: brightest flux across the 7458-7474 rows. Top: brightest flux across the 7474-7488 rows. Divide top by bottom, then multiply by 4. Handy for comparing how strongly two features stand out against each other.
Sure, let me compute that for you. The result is 4.06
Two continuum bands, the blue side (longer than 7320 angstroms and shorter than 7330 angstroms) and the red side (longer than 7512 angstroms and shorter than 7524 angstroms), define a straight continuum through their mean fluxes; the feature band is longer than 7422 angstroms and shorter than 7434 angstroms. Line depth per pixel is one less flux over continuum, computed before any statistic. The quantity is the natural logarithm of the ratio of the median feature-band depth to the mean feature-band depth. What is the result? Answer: 0.2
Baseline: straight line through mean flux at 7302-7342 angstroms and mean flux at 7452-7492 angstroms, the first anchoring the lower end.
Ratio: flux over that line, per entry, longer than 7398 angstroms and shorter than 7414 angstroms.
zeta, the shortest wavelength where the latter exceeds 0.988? 7406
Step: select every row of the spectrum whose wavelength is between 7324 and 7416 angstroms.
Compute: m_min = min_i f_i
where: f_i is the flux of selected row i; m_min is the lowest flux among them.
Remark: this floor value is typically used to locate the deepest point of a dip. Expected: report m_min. 13.32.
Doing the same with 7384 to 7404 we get 13.32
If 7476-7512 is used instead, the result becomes 13.27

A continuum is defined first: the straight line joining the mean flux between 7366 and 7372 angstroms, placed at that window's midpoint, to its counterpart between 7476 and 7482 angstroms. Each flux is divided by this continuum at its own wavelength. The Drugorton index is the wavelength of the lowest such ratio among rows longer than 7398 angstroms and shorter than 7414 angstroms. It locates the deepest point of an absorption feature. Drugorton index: 7403 angstroms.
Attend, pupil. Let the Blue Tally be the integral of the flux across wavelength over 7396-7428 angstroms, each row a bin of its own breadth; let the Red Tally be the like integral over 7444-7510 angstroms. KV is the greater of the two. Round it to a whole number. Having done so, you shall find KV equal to 916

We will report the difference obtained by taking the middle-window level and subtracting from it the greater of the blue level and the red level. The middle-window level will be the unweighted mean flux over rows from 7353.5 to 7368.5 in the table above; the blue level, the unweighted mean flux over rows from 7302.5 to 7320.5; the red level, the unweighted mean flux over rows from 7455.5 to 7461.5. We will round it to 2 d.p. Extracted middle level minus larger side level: -0.62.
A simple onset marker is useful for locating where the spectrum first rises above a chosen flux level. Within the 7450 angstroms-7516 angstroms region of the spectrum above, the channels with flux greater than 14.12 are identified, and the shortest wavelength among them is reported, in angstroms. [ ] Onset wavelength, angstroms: 7454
